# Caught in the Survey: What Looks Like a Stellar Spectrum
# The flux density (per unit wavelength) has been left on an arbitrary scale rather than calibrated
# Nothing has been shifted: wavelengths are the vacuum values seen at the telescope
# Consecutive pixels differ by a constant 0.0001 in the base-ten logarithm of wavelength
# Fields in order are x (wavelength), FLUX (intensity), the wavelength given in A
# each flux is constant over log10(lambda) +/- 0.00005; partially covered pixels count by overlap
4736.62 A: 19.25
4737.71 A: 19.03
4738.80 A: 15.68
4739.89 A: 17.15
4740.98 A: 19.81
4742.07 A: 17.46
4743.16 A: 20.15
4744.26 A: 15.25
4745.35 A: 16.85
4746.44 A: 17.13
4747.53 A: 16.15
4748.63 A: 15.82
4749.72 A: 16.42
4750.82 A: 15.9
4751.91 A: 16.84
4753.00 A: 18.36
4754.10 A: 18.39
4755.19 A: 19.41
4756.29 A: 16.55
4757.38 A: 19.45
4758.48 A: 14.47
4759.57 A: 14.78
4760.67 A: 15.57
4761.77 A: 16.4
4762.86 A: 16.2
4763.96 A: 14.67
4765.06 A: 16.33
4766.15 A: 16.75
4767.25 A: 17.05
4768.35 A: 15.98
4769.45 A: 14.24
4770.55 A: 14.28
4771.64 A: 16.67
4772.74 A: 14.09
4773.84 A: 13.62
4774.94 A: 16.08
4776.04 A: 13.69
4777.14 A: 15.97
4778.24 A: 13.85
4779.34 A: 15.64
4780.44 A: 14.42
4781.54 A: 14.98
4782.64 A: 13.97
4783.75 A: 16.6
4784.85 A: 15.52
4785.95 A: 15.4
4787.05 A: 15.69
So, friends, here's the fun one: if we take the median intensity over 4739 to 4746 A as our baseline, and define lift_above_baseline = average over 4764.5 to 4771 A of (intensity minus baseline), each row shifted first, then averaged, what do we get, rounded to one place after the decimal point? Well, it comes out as -1.5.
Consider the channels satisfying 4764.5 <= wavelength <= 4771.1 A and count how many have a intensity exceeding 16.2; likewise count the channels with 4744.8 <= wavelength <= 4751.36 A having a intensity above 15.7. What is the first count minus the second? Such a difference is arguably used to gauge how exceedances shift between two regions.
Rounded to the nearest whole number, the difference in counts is -3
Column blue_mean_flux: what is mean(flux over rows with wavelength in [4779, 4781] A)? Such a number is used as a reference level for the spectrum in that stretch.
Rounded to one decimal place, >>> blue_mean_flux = 15.0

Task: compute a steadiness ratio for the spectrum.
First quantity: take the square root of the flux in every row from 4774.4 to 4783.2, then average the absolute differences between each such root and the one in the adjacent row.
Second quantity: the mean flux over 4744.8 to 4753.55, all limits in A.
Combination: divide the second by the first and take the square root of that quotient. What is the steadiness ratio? 8.9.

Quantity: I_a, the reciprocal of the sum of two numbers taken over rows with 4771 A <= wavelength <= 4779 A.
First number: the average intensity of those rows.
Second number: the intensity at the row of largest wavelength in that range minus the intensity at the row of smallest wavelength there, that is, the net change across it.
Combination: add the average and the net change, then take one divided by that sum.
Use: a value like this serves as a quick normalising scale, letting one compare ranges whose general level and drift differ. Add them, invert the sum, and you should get 0.083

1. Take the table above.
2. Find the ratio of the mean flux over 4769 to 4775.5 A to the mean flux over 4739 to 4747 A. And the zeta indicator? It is 0.84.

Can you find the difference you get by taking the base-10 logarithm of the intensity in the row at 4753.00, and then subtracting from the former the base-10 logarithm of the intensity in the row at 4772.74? 0.11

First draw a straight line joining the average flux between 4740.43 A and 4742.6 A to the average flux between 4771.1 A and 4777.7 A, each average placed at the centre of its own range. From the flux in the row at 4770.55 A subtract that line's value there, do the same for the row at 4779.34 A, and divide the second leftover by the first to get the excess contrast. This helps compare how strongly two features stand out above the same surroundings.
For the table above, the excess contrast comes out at -1.0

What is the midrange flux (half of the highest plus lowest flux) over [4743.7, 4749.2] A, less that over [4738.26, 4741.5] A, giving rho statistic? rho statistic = -1.6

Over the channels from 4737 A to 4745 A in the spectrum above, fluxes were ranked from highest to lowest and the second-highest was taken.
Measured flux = 19.81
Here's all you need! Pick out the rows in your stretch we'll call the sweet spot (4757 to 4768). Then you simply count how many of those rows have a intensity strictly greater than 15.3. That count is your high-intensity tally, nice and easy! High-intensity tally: 7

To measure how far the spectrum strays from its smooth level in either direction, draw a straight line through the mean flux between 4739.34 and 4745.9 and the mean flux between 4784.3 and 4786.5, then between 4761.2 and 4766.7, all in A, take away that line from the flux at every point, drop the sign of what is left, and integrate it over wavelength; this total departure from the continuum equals 3.6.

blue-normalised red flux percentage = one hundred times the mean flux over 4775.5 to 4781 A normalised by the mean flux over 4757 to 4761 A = 92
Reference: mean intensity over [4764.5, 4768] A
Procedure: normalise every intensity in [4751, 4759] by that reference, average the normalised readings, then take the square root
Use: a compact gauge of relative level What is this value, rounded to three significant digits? 1.03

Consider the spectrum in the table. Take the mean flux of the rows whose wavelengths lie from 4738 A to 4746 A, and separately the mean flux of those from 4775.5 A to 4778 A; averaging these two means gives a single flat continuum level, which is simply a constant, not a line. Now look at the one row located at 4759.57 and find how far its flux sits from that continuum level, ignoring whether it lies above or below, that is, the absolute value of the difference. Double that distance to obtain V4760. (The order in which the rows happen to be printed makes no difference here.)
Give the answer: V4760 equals 2.7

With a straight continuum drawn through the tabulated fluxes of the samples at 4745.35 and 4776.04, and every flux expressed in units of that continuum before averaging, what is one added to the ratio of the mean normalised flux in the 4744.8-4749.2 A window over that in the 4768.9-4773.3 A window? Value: 1.95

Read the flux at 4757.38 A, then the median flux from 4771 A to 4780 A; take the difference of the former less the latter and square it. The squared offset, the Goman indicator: 21.0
